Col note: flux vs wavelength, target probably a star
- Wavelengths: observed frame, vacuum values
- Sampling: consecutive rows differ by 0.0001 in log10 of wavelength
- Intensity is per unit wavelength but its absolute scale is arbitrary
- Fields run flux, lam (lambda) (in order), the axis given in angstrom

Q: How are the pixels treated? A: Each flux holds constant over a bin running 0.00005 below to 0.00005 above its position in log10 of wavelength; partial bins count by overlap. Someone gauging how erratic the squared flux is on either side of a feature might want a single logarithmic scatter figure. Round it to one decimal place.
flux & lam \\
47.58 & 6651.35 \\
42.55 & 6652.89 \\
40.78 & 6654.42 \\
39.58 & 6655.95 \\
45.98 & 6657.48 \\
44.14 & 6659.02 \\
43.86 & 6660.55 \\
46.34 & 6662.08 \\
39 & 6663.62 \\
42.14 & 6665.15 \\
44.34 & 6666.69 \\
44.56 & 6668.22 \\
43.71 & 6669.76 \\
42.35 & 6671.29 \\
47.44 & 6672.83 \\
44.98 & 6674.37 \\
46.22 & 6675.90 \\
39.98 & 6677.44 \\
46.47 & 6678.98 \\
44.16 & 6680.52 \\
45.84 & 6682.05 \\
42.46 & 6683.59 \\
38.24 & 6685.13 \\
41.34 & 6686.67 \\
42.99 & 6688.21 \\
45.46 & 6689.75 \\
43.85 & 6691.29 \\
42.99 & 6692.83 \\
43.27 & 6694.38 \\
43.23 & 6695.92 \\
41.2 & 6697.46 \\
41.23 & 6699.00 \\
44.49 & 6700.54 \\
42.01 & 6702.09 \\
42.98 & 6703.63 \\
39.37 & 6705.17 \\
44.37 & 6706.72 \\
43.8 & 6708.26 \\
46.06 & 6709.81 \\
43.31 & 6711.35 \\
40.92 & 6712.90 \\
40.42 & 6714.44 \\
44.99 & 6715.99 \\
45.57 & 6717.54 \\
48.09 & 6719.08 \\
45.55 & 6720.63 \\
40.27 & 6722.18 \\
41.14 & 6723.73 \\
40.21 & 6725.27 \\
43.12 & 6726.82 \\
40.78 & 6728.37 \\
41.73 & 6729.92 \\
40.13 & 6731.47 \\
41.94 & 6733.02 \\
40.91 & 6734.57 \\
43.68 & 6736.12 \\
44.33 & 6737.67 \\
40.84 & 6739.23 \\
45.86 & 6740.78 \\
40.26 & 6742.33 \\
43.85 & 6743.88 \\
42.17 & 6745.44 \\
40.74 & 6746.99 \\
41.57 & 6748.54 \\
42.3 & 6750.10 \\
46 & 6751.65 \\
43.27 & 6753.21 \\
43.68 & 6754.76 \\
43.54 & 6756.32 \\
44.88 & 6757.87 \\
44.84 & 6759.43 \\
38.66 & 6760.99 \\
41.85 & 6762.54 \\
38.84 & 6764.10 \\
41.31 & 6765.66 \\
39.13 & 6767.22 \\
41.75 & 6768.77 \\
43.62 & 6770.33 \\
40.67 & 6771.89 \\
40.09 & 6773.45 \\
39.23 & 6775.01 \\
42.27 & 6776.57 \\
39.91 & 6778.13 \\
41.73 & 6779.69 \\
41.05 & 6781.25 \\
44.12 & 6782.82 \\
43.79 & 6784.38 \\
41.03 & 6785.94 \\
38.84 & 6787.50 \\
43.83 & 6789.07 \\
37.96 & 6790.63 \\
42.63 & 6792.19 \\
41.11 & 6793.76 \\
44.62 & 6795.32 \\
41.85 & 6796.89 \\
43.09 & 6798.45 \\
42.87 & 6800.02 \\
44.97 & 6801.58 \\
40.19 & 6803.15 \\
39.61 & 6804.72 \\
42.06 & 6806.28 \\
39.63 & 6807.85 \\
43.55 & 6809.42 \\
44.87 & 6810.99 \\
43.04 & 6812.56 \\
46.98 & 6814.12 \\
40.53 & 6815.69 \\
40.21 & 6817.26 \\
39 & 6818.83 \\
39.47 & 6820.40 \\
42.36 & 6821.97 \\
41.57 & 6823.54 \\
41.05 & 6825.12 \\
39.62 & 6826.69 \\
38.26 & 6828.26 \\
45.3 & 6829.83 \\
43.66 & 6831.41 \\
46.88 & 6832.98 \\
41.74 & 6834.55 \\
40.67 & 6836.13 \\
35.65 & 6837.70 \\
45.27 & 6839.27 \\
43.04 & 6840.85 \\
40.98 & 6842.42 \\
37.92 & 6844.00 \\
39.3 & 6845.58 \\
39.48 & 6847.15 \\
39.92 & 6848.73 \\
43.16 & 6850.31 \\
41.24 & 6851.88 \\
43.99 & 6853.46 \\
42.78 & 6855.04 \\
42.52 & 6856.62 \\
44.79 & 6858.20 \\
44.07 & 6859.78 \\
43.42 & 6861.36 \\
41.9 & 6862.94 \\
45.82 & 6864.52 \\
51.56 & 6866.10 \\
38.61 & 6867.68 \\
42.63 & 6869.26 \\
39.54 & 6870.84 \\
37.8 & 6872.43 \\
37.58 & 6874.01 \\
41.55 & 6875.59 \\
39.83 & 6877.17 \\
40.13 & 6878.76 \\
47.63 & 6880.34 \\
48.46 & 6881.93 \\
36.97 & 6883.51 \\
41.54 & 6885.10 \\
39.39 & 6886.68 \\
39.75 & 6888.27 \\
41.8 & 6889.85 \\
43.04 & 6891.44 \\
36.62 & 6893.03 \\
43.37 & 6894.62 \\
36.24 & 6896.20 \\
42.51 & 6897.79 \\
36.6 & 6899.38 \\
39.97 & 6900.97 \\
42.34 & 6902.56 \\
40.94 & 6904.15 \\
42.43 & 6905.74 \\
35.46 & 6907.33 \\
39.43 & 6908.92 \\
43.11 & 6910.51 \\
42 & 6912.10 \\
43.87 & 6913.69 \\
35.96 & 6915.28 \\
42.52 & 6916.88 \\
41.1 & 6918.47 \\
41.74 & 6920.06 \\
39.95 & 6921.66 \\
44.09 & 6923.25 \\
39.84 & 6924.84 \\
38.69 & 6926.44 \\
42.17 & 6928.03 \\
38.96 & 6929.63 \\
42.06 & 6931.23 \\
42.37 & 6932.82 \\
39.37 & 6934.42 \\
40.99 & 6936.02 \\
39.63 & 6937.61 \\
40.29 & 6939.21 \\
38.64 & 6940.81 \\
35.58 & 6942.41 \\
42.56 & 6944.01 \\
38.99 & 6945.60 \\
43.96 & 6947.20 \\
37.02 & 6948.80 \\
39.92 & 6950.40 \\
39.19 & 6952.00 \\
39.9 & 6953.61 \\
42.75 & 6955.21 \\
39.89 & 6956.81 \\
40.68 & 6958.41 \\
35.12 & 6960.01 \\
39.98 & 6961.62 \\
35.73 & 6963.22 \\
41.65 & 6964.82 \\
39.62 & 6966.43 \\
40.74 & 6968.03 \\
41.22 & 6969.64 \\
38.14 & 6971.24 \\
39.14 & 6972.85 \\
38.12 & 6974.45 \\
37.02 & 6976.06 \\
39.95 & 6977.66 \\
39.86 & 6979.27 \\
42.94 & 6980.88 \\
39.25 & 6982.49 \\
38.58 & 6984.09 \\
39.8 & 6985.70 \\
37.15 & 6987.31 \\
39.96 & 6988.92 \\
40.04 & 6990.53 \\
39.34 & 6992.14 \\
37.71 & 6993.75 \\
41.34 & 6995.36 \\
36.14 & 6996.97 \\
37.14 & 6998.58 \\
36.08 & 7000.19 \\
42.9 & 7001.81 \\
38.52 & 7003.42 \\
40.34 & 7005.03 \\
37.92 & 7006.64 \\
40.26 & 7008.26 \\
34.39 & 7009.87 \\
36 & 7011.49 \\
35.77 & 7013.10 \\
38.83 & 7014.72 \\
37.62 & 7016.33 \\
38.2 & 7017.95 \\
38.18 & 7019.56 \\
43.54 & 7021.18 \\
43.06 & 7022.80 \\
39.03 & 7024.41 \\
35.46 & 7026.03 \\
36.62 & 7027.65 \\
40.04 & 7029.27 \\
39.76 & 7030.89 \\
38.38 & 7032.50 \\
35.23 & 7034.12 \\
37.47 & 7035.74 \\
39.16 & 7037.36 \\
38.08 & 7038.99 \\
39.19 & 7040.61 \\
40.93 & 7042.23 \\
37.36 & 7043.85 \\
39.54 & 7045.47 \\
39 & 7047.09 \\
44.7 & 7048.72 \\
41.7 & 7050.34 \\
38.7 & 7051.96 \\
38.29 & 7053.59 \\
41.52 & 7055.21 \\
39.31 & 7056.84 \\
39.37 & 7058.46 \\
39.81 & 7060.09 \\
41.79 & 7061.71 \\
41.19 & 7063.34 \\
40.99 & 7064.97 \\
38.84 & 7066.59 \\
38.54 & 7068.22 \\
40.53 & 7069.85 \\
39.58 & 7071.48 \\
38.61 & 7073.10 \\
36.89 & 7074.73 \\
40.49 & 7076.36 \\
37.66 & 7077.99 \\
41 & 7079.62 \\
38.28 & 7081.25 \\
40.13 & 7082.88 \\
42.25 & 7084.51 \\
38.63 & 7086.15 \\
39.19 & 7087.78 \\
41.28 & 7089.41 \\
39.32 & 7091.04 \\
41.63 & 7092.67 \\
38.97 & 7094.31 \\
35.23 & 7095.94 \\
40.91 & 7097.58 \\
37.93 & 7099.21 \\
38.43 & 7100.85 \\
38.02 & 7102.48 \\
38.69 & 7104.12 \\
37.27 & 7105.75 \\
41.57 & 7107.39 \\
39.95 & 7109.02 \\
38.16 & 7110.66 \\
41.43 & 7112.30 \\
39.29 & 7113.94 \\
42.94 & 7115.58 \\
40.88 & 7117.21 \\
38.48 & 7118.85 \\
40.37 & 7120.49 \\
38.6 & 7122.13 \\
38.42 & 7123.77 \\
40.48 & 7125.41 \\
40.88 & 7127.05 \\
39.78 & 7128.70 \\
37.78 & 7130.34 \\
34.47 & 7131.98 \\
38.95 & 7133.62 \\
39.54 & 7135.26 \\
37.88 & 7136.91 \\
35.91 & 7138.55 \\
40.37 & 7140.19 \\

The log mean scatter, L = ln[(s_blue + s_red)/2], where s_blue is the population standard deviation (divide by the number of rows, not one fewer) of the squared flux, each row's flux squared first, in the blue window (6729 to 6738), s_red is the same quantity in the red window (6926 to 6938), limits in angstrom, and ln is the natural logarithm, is 4.8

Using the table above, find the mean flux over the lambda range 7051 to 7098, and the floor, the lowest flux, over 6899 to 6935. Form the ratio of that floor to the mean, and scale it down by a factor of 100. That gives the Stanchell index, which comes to 0.0090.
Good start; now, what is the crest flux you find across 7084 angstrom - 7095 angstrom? 42.25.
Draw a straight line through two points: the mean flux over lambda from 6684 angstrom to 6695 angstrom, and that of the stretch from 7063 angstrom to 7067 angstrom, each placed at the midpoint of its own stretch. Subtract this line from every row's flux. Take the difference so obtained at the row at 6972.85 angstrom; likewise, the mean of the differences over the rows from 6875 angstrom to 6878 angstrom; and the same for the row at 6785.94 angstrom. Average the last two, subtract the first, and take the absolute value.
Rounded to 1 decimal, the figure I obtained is 0.9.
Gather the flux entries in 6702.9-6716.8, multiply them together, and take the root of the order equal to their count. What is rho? 42.9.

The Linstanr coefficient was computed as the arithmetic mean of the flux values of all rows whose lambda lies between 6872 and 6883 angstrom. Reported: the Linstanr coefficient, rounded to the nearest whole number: 42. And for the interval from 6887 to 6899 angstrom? 40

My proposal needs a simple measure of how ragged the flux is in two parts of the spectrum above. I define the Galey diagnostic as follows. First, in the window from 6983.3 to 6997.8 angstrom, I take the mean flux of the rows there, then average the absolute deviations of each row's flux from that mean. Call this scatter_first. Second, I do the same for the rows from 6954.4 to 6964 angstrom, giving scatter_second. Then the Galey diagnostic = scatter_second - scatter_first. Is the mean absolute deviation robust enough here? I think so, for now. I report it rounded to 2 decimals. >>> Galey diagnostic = 1.07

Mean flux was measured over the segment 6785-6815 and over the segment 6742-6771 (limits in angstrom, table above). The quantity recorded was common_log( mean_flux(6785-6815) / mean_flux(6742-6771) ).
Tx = 0.000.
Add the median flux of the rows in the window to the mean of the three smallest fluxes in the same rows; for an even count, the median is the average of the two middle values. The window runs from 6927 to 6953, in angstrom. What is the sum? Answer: 77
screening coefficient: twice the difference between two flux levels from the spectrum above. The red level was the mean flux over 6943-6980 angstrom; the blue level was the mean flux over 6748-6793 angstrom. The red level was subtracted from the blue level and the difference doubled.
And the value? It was 4.4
